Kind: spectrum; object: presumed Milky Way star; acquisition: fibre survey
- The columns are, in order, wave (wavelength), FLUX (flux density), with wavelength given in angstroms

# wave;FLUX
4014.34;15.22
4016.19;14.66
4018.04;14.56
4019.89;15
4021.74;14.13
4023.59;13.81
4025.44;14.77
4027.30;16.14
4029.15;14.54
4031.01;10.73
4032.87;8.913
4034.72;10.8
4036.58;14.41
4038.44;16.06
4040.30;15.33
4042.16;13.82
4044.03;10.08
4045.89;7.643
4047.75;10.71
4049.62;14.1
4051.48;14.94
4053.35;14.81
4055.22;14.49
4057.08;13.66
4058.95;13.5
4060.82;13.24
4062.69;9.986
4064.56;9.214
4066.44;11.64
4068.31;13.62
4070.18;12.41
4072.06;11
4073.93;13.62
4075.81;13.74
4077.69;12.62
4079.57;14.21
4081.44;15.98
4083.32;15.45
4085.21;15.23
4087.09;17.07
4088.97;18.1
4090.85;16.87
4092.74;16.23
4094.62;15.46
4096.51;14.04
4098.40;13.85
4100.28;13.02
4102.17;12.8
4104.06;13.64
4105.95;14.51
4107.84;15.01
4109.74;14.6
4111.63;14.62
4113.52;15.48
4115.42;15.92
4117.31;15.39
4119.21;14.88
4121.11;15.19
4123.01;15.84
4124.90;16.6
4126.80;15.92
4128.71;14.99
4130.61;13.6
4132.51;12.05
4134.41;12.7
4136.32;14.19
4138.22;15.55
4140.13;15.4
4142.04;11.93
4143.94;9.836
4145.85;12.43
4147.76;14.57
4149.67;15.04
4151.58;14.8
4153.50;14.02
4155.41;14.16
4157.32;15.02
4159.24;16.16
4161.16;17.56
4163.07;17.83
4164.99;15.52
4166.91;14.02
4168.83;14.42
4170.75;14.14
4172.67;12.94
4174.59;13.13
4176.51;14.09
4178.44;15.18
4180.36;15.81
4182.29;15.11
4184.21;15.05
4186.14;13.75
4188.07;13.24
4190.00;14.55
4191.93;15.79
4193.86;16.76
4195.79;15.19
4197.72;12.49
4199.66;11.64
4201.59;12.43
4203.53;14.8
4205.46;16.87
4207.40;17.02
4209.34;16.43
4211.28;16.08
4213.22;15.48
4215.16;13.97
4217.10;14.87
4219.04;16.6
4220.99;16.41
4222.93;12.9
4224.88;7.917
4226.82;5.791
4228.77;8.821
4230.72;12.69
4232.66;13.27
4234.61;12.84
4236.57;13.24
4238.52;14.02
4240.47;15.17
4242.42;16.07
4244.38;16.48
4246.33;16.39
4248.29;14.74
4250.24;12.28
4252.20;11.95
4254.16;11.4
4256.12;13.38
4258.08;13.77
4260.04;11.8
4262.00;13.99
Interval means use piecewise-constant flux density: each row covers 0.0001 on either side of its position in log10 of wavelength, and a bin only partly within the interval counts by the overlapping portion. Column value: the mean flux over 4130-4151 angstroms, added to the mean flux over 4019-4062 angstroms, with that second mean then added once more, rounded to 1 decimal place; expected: 40.0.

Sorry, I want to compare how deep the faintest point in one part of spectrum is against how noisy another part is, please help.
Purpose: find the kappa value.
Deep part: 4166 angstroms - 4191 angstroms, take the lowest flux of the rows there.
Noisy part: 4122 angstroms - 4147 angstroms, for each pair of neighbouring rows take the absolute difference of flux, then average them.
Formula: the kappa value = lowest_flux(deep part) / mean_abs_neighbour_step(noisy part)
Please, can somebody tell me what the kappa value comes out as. 9.1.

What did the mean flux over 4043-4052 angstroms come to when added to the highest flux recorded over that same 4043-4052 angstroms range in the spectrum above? 26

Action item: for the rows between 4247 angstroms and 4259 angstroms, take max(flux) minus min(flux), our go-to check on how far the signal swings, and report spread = 3.3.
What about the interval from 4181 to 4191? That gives 1.9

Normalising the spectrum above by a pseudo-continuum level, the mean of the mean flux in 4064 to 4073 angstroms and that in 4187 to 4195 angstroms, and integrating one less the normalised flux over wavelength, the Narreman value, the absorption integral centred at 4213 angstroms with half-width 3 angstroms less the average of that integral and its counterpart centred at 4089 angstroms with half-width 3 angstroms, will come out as 0.45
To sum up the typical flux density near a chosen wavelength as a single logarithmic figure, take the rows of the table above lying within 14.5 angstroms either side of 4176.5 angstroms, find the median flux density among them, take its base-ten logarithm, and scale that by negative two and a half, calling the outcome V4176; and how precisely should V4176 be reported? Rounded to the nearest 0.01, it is -2.90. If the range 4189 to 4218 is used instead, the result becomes -2.95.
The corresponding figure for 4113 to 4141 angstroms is -2.97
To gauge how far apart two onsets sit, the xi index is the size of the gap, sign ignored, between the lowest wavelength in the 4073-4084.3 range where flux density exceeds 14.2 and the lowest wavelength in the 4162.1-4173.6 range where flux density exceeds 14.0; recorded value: 83.5 angstroms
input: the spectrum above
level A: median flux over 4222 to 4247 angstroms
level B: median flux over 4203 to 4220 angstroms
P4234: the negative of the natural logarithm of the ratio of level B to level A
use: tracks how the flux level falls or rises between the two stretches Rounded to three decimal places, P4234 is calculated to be -0.194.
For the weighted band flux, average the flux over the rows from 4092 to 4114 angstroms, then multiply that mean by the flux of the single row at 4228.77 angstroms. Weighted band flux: 127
